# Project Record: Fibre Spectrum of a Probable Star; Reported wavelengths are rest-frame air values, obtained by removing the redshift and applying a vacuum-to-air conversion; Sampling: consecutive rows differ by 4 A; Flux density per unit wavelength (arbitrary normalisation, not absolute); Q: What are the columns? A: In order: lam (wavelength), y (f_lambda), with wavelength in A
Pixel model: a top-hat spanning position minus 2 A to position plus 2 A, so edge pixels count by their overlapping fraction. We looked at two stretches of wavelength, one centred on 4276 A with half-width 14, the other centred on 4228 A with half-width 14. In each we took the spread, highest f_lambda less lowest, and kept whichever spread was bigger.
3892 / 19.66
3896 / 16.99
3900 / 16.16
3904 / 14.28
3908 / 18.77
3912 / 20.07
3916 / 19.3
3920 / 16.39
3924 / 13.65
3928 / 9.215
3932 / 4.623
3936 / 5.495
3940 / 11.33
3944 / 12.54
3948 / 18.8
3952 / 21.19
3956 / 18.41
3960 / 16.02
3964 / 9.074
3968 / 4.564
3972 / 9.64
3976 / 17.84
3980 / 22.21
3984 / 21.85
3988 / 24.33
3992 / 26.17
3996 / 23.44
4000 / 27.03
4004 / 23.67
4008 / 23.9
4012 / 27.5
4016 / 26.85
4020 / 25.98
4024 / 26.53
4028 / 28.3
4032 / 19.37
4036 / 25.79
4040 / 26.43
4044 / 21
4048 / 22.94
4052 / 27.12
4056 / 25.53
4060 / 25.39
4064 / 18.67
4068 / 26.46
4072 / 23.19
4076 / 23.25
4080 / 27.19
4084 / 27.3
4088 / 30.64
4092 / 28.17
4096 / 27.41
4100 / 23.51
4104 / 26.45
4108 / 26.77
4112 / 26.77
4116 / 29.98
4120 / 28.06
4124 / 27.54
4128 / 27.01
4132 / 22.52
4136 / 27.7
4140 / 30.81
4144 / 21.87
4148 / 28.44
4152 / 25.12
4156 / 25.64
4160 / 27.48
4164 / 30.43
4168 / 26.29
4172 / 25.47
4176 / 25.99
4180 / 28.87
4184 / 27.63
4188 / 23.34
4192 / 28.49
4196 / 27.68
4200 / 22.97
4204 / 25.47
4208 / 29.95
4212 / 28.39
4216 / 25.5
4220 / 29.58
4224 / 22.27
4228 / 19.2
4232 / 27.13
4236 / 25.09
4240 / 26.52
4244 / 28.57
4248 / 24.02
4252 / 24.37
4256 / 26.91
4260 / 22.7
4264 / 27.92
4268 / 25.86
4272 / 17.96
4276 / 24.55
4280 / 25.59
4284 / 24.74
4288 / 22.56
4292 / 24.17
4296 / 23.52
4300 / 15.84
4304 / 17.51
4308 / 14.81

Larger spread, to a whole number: 10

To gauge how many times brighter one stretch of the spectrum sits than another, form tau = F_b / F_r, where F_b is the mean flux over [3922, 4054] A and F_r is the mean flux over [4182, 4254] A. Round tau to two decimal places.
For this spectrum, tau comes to 0.75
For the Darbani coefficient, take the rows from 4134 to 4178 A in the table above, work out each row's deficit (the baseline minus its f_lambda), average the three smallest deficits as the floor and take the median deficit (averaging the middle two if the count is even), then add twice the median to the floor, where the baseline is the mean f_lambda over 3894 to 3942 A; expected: -41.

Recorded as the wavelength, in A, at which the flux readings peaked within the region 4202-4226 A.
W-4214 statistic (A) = 4208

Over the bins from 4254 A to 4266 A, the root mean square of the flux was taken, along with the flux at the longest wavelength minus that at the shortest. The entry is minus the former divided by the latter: -26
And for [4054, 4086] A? -14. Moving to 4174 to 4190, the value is 10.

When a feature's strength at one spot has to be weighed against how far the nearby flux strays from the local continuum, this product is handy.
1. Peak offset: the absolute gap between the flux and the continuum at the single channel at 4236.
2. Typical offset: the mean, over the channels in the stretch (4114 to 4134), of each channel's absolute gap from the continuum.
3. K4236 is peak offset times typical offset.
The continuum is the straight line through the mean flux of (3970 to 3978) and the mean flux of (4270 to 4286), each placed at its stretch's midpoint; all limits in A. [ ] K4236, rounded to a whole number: 27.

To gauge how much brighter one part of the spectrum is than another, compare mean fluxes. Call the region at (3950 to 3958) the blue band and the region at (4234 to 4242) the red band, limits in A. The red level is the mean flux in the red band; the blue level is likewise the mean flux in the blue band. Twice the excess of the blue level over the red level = -12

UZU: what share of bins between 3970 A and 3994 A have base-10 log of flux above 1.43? 0.00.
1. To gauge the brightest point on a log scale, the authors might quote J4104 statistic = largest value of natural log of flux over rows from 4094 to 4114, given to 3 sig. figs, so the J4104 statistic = 3.31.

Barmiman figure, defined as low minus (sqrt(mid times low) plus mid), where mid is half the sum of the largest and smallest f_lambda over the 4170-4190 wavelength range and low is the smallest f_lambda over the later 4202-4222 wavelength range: -26.4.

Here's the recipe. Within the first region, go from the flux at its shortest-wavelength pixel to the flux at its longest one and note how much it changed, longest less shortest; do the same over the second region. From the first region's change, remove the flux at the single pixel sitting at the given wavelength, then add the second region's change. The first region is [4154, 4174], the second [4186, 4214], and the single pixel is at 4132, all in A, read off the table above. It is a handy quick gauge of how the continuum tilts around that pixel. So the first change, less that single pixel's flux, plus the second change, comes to -18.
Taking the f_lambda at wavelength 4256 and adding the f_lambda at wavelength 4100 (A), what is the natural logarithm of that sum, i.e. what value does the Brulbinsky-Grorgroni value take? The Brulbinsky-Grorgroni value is 3.92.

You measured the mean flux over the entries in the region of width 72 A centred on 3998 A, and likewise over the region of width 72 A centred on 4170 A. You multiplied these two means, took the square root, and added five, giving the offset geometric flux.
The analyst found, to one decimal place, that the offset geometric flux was 29.0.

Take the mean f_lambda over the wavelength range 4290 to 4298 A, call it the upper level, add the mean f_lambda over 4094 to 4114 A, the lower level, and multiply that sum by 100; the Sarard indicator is 5003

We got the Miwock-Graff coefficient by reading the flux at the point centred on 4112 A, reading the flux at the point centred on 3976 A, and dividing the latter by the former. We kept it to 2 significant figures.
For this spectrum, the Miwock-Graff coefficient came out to 0.67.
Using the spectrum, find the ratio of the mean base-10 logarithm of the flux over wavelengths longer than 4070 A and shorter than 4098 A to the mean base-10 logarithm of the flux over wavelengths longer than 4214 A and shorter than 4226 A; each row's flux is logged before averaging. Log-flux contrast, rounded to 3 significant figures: 1.01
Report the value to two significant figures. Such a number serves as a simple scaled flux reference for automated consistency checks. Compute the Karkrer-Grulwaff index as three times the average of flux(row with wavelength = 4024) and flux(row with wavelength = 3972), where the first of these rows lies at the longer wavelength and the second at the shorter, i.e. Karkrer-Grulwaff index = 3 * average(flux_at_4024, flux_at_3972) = 54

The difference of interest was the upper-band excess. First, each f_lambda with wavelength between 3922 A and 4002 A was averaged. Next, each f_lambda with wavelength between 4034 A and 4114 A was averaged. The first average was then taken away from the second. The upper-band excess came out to 10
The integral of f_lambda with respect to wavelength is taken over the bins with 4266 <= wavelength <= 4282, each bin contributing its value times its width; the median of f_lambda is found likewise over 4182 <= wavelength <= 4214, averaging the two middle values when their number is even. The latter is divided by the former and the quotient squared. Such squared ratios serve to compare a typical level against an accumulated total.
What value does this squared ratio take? 0.0054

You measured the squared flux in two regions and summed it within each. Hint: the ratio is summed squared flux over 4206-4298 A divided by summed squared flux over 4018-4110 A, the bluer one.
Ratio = 1.0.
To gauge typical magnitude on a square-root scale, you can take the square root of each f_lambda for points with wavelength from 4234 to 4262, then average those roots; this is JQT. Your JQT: 5.04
